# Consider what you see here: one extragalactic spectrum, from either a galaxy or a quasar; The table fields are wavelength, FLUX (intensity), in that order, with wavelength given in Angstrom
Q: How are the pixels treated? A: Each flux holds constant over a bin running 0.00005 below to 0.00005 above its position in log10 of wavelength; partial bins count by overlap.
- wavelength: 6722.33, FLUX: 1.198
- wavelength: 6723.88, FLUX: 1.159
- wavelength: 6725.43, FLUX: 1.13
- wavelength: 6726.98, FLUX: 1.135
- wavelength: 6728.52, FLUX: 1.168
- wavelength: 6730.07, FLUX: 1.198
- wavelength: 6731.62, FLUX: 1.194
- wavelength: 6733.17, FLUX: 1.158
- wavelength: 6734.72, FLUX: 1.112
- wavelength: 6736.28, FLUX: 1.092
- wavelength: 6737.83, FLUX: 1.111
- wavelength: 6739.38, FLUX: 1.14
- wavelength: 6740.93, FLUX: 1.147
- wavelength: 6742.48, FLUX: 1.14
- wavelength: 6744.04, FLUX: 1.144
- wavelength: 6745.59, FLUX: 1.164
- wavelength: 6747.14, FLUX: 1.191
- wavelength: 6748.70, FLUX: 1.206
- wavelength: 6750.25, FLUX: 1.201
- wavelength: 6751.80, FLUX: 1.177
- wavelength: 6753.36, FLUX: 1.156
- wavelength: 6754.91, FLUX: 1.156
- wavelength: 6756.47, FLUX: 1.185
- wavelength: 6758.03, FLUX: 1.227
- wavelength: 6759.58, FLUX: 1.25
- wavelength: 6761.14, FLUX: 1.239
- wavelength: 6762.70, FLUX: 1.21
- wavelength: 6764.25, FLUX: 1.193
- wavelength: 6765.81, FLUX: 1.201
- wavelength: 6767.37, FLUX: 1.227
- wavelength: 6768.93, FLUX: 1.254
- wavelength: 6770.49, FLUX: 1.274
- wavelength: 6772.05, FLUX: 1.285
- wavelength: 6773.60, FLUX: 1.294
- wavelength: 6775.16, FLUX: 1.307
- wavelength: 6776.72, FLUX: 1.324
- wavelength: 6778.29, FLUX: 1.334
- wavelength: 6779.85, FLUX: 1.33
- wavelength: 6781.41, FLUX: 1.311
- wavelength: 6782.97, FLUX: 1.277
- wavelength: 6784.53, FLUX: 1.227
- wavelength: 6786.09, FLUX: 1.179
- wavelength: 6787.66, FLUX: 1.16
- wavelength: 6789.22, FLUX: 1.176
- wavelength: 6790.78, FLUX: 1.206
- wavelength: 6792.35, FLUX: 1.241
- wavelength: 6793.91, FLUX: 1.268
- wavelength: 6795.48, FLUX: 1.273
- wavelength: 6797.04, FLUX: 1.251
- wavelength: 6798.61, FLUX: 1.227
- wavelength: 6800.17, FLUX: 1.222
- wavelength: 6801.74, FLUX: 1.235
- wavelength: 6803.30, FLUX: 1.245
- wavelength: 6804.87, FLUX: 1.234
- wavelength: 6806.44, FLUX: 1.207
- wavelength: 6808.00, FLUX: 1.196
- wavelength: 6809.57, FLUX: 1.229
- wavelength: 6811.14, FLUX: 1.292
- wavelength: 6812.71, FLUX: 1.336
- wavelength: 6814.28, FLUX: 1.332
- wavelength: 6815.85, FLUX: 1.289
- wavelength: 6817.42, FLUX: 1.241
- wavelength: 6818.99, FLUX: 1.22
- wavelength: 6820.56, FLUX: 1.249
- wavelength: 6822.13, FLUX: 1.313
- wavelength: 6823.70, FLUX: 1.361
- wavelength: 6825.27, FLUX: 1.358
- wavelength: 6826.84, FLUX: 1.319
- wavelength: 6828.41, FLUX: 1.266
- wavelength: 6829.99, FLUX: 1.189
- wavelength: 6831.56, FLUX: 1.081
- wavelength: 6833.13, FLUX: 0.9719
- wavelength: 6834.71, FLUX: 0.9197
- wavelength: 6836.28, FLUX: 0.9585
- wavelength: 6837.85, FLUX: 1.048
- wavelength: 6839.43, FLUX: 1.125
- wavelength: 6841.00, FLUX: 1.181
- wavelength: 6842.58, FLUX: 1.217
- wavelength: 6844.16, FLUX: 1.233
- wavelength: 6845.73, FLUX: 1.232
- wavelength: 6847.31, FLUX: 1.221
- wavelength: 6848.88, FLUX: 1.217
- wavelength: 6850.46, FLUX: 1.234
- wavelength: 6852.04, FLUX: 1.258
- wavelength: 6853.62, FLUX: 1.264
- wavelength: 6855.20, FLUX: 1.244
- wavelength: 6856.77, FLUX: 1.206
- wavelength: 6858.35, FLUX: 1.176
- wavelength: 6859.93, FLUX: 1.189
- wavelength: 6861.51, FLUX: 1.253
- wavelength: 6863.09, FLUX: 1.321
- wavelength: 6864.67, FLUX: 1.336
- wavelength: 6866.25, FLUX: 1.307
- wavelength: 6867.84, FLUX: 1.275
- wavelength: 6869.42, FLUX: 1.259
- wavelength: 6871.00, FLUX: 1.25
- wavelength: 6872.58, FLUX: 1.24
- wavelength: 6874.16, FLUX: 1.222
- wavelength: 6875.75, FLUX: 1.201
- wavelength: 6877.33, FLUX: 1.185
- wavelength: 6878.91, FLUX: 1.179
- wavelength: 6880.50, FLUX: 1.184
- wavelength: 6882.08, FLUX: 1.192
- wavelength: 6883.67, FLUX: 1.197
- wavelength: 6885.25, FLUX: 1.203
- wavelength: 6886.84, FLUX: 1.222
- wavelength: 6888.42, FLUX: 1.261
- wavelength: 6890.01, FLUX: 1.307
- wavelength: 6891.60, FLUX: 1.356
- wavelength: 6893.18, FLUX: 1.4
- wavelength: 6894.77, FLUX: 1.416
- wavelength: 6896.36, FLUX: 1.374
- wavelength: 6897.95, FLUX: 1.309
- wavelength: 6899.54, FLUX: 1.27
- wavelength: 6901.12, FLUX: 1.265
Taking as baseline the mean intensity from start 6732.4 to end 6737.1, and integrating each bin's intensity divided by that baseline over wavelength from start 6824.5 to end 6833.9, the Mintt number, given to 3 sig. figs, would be 10.1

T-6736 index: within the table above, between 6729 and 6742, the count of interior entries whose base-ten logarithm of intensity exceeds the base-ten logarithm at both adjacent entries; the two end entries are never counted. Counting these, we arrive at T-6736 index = 0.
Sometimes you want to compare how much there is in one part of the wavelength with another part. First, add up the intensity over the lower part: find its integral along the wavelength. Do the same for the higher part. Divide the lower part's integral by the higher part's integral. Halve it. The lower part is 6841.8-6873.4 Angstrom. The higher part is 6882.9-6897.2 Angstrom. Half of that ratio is 1.1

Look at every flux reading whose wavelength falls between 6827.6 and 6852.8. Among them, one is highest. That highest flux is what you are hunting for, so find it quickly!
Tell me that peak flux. 1.266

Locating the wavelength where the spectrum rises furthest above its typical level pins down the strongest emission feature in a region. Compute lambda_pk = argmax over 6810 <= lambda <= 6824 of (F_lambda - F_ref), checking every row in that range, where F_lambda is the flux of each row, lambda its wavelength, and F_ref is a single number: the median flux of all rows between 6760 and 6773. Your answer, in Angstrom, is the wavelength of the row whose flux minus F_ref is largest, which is 6823.70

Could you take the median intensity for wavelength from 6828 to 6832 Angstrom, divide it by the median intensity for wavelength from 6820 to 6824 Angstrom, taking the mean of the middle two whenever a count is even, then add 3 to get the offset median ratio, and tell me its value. 3.91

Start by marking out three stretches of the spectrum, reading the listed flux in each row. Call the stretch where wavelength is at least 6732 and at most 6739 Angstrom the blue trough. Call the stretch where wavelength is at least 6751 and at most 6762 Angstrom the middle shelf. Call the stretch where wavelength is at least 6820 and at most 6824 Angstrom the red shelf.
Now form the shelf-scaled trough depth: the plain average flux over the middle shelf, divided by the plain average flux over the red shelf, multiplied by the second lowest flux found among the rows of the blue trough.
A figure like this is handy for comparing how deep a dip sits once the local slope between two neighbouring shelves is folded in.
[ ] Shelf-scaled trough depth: 1.02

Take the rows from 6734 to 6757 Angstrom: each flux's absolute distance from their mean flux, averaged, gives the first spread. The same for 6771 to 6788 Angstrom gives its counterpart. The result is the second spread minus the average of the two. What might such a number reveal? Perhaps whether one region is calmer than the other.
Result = 0.010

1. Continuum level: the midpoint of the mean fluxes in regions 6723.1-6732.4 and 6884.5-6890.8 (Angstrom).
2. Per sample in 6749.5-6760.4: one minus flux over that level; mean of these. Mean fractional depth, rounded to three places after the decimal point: 0.011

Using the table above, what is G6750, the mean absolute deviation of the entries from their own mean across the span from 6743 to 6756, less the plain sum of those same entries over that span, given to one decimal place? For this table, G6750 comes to -9.4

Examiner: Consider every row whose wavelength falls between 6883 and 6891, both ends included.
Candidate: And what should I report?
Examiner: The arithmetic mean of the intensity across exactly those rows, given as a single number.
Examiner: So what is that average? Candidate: 1.24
